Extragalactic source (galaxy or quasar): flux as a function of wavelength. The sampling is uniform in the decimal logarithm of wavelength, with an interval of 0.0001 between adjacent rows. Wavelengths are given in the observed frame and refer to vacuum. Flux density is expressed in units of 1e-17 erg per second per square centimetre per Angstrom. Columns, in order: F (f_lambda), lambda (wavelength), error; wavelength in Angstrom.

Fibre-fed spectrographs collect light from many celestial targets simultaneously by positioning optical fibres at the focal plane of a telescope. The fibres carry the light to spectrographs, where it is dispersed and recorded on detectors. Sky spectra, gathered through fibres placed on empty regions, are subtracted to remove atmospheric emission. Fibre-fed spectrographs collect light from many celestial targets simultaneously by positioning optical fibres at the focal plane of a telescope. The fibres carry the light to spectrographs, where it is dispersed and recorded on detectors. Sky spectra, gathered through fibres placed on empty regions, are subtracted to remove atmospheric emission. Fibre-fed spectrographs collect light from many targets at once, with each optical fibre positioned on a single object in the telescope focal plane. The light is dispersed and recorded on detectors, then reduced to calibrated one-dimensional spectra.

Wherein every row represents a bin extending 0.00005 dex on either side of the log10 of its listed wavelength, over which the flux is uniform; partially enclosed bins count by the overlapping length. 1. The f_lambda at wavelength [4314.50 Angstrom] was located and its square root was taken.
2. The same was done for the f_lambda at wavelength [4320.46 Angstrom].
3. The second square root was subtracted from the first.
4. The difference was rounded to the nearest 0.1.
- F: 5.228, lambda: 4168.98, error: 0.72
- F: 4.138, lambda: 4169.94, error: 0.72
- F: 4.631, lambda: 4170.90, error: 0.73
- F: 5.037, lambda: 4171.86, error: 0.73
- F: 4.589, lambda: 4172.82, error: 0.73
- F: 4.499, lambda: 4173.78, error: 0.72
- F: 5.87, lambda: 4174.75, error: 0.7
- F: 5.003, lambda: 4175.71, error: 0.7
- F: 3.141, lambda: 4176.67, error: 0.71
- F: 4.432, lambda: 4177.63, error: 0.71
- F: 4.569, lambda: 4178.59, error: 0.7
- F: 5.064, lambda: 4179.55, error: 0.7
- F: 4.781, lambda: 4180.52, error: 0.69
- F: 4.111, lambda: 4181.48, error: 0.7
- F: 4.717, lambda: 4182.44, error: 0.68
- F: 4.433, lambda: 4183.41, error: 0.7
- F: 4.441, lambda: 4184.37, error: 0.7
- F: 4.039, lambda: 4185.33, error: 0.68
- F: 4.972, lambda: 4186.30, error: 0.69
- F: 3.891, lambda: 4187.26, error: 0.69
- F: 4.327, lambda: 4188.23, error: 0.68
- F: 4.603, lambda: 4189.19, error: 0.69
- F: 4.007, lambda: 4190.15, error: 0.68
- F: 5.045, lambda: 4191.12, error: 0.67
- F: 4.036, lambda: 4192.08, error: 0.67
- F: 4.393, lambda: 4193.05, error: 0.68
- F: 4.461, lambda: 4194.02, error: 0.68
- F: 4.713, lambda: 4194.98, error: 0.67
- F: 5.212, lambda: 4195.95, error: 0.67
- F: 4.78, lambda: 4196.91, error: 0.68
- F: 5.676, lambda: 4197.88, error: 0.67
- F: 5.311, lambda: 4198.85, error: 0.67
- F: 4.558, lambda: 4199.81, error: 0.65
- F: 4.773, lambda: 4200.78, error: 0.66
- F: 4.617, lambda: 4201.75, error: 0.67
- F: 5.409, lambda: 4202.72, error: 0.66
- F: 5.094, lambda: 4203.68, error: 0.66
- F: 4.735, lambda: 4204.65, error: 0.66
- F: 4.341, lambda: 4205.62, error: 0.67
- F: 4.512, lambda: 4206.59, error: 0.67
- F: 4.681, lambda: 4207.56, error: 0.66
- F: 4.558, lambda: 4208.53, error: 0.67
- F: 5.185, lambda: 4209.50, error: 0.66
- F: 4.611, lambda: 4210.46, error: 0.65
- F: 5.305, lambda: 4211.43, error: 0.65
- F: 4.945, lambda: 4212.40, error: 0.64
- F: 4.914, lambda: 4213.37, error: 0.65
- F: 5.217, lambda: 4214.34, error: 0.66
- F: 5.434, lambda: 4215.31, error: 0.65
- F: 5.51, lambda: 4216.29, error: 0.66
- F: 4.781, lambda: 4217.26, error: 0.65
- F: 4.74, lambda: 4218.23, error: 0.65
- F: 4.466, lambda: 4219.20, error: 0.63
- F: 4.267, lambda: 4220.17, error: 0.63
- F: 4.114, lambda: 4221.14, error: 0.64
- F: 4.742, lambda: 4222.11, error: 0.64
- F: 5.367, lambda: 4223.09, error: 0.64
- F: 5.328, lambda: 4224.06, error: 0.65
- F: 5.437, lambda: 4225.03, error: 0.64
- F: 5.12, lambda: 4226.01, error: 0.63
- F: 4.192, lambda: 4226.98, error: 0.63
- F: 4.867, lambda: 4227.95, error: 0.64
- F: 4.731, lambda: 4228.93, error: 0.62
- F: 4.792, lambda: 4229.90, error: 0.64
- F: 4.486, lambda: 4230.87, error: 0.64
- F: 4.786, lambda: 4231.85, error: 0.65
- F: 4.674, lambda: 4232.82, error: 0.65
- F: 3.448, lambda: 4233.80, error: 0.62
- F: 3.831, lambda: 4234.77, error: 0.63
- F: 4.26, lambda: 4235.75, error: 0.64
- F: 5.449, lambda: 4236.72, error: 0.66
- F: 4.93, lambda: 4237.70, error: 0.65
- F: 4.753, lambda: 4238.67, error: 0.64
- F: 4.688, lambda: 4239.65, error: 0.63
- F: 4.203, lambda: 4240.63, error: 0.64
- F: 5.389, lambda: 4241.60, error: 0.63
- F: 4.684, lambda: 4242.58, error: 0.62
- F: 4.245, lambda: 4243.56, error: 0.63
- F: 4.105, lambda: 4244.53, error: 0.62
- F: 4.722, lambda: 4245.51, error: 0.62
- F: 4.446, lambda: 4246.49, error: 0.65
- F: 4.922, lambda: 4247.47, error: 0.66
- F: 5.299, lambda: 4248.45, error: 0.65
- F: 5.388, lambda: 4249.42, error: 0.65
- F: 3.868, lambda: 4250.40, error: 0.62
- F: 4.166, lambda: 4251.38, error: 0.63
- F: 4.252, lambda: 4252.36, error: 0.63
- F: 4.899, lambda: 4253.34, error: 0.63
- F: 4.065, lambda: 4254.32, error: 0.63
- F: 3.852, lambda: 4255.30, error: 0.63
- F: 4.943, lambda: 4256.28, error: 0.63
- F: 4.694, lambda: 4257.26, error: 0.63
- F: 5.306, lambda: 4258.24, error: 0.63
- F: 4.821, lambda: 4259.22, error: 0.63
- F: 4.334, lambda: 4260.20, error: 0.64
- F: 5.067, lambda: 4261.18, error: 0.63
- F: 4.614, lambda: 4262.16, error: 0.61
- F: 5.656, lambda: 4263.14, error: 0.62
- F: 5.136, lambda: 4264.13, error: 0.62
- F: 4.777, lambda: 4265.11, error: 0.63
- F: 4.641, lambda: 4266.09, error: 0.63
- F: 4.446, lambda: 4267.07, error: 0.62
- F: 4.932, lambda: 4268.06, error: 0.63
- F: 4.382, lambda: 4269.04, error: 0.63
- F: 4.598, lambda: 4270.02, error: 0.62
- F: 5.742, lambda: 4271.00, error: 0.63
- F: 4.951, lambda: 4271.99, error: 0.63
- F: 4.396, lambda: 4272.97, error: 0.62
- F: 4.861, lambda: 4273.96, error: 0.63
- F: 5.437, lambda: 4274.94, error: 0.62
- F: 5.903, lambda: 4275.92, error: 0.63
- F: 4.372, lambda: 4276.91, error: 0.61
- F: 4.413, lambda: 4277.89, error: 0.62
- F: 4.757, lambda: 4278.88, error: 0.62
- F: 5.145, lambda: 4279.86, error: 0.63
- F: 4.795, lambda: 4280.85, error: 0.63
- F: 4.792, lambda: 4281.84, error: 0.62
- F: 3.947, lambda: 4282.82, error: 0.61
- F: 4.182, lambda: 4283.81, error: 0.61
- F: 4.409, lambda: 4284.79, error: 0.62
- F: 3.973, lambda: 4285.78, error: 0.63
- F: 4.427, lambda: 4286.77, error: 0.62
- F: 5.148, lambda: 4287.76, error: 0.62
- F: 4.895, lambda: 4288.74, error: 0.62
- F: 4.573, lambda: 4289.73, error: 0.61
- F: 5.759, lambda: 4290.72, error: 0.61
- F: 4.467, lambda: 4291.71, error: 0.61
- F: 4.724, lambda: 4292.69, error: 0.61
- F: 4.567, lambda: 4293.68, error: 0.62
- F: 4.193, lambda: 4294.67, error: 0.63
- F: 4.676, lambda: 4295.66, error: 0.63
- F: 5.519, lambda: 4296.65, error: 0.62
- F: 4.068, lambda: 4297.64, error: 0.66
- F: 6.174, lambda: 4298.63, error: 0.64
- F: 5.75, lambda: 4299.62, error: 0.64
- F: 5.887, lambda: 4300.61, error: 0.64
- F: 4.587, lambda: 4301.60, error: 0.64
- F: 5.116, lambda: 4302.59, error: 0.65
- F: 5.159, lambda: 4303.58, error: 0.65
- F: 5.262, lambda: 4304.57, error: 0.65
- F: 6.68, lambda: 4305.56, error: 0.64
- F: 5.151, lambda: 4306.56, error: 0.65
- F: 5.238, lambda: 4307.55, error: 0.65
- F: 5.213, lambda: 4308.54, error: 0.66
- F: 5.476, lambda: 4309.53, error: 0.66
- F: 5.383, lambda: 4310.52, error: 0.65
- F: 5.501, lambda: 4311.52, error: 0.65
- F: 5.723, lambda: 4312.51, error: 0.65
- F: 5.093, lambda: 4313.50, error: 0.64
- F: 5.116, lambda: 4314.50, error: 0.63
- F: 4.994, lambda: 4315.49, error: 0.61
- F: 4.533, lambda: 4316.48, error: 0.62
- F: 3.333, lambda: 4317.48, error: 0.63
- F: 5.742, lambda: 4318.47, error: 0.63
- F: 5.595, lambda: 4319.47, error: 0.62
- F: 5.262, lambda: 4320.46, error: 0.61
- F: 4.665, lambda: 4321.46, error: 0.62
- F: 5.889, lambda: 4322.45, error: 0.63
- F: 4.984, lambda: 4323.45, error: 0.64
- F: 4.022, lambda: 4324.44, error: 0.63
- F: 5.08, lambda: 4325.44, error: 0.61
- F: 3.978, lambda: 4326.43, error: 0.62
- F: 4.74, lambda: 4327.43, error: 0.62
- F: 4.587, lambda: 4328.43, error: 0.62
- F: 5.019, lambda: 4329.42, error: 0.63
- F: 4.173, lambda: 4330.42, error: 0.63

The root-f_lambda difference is 0.0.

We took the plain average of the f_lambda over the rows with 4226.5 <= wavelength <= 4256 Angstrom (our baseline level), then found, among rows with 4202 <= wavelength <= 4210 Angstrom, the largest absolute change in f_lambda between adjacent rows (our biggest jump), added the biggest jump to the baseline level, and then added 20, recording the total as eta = 25.2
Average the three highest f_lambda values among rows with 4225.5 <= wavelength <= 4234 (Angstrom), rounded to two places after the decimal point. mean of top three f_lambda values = 4.93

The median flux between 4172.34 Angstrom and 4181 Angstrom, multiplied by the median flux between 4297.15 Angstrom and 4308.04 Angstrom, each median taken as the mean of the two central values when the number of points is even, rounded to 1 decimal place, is 24.0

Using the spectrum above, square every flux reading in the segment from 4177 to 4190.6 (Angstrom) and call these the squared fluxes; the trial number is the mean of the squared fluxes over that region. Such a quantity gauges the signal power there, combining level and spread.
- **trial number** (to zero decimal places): 20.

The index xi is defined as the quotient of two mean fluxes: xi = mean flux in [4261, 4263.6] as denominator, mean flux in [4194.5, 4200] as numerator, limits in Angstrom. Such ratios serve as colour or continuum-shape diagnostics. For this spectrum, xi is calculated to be 0.99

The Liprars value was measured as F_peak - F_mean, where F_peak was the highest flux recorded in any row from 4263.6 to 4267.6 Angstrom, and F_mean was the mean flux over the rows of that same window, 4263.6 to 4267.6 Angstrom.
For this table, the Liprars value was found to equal 0.39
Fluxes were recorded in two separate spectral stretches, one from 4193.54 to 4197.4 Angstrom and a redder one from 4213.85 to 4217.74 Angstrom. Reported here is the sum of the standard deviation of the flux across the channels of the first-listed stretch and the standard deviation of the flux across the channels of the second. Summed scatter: 0.6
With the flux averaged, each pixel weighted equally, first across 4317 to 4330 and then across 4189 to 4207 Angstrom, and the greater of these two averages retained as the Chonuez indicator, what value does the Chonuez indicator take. 4.84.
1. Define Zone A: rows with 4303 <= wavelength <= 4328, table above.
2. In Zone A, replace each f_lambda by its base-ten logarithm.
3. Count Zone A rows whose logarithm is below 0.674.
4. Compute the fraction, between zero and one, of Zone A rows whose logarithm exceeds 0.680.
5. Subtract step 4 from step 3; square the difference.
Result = 18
